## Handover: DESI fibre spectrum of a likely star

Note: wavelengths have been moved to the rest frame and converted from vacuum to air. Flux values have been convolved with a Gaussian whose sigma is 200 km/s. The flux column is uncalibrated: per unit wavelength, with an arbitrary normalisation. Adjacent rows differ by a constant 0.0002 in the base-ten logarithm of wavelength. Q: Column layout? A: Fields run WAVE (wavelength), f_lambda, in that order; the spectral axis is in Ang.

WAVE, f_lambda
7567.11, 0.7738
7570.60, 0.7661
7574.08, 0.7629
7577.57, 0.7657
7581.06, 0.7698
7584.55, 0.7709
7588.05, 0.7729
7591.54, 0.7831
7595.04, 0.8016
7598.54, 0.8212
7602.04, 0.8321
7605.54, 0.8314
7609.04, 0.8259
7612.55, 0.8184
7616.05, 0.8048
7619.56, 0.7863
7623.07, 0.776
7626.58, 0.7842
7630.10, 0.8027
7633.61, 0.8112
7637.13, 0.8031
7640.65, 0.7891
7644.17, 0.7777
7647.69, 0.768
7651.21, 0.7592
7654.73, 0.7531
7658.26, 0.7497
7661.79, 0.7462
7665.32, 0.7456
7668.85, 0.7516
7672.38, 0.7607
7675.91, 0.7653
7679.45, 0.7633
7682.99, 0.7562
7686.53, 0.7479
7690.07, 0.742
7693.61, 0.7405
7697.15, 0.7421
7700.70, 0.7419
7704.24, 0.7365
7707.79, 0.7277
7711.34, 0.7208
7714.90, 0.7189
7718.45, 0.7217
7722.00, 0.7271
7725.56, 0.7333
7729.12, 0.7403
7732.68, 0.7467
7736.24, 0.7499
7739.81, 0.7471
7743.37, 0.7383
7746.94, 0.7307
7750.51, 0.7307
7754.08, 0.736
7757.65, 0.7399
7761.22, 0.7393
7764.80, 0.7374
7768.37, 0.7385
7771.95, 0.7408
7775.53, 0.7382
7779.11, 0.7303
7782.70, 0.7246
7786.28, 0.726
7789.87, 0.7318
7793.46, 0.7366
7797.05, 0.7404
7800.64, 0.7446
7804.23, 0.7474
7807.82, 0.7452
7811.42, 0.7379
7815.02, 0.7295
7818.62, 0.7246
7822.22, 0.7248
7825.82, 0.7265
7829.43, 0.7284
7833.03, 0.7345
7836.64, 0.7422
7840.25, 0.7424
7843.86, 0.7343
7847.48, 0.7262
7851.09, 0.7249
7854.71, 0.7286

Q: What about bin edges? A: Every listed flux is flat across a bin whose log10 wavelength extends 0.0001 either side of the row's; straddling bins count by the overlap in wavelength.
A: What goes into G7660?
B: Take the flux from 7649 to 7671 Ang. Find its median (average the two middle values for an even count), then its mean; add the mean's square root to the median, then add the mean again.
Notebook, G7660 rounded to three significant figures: 2.37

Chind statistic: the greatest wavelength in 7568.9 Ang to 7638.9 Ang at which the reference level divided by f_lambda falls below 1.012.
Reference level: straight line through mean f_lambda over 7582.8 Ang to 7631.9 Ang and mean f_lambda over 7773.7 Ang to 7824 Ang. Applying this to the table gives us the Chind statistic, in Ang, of 7637.13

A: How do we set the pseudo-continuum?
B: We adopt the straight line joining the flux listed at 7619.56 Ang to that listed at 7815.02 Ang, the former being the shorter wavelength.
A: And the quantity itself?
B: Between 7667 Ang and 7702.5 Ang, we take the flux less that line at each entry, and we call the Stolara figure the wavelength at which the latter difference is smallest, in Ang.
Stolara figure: 7693.61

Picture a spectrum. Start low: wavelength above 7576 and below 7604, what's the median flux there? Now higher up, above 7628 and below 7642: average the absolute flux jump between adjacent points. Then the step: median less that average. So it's 0.77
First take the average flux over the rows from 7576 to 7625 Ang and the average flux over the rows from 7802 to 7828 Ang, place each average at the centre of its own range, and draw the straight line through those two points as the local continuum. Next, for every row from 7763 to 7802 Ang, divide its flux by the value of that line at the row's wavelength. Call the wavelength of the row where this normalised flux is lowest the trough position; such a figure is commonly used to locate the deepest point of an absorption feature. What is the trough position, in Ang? 7782.70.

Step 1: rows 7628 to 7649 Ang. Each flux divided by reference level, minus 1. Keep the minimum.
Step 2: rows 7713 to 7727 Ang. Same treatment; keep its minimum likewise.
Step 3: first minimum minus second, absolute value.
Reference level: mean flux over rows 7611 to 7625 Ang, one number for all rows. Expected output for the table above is 0.062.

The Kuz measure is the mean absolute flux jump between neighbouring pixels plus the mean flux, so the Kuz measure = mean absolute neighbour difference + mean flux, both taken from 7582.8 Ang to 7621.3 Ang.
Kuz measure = 0.815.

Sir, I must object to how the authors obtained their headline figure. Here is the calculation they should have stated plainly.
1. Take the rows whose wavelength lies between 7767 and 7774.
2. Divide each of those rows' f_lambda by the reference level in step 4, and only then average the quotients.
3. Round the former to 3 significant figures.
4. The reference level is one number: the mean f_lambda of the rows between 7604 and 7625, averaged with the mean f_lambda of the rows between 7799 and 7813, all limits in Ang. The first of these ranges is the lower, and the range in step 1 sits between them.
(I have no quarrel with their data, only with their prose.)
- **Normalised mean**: 0.954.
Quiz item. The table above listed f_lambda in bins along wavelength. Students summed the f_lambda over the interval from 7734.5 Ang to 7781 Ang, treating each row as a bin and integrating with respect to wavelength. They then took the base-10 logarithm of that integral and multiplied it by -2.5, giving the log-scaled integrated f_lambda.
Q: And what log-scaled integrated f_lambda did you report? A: -3.84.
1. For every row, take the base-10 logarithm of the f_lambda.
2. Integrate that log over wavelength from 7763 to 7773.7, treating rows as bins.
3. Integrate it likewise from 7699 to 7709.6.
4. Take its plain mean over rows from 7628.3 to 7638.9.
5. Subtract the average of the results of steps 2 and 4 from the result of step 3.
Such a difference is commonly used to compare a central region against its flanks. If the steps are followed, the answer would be -0.67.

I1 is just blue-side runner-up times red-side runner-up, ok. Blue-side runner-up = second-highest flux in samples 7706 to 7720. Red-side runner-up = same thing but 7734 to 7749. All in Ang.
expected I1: 0.539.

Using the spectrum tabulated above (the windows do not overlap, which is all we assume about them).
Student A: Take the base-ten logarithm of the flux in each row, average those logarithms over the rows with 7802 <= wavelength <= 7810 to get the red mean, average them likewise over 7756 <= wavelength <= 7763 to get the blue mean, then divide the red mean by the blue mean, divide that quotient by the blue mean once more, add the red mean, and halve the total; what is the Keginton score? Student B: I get -3.8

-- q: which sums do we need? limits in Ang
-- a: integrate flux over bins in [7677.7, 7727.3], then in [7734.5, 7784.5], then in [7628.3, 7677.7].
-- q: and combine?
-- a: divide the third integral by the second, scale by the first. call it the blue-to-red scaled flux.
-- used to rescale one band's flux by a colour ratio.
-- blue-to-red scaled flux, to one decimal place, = 37.7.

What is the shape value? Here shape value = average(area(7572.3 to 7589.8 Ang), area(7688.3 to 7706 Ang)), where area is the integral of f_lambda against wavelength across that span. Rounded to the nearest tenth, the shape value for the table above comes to 13.3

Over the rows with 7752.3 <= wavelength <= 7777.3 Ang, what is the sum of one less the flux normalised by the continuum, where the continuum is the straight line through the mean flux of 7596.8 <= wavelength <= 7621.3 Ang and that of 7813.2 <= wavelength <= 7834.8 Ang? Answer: 0.13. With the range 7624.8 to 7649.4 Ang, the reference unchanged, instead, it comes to 0.13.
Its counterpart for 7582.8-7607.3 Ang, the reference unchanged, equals 0.18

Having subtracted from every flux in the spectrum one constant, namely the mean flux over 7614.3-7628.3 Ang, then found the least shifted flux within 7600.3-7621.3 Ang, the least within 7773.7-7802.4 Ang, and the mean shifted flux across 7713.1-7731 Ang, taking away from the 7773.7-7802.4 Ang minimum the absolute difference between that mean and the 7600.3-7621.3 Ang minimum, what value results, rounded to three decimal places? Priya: -0.121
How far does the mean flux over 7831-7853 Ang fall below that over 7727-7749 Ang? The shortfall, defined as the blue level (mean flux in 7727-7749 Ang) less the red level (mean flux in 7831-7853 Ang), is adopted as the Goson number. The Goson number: 0.01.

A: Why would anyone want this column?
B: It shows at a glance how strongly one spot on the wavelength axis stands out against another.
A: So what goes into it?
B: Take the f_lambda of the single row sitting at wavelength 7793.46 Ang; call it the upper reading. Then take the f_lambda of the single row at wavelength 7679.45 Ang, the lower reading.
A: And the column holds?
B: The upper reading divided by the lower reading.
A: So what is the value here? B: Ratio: 0.965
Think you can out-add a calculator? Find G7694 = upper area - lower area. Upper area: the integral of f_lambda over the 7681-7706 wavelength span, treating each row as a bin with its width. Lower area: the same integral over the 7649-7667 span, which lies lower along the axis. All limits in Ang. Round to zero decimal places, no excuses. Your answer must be 5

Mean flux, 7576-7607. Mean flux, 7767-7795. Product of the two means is 0.582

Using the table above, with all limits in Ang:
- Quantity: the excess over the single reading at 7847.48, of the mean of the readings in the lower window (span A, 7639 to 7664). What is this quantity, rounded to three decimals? 0.037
